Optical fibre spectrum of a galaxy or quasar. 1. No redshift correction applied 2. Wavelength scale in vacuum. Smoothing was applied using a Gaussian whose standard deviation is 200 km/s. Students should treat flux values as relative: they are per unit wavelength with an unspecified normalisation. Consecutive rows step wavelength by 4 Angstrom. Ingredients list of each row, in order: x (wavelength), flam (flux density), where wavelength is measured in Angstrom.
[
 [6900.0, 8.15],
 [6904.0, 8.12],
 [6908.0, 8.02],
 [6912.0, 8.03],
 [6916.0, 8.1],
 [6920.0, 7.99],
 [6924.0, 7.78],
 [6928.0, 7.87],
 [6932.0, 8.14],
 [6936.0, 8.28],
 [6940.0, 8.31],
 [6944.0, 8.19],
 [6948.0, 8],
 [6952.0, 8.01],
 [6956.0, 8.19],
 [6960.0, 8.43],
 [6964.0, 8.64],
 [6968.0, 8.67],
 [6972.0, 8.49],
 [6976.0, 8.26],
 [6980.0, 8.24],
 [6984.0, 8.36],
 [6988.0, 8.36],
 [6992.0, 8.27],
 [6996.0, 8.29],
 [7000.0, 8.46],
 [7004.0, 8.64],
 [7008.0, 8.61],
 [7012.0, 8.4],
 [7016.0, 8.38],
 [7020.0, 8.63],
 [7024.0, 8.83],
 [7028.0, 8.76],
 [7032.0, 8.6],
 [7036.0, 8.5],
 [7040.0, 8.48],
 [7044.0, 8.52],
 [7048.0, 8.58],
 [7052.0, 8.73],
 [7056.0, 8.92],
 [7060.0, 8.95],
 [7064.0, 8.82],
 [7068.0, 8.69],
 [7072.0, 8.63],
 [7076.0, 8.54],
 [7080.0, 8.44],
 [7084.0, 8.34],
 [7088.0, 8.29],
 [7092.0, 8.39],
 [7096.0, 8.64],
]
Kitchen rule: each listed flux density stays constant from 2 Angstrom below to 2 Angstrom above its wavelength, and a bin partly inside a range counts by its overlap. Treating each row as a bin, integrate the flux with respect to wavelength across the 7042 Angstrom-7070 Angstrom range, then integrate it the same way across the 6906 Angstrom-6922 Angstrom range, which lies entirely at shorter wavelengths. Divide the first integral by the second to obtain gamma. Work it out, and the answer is 1.90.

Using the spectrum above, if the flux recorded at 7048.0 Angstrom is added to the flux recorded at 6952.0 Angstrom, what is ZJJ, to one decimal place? 16.6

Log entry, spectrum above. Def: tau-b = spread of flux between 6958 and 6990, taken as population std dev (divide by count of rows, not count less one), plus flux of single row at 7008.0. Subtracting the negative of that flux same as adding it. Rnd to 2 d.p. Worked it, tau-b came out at 8.76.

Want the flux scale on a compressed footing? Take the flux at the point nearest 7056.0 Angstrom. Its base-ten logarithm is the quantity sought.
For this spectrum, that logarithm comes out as 0.950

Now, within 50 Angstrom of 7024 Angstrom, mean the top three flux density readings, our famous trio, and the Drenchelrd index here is 8.9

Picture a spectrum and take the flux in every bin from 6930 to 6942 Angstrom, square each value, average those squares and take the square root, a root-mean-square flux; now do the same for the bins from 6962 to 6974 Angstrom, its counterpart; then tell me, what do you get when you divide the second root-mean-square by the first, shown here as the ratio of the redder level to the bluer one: 1.04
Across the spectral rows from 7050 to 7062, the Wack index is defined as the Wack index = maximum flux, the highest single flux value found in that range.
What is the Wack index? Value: 8.95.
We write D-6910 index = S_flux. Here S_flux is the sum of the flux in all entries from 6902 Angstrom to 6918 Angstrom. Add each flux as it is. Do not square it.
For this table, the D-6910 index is 32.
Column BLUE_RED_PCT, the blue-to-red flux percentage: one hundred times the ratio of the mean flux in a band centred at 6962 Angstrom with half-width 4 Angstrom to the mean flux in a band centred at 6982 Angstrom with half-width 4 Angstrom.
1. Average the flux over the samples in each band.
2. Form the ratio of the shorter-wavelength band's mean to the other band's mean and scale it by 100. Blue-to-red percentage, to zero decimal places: 103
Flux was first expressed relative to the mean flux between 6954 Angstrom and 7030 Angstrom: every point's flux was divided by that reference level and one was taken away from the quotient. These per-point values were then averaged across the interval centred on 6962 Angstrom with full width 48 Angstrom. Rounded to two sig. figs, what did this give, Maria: -0.018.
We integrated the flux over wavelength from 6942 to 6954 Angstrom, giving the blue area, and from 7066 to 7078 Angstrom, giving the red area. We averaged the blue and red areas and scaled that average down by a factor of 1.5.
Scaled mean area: 66.7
